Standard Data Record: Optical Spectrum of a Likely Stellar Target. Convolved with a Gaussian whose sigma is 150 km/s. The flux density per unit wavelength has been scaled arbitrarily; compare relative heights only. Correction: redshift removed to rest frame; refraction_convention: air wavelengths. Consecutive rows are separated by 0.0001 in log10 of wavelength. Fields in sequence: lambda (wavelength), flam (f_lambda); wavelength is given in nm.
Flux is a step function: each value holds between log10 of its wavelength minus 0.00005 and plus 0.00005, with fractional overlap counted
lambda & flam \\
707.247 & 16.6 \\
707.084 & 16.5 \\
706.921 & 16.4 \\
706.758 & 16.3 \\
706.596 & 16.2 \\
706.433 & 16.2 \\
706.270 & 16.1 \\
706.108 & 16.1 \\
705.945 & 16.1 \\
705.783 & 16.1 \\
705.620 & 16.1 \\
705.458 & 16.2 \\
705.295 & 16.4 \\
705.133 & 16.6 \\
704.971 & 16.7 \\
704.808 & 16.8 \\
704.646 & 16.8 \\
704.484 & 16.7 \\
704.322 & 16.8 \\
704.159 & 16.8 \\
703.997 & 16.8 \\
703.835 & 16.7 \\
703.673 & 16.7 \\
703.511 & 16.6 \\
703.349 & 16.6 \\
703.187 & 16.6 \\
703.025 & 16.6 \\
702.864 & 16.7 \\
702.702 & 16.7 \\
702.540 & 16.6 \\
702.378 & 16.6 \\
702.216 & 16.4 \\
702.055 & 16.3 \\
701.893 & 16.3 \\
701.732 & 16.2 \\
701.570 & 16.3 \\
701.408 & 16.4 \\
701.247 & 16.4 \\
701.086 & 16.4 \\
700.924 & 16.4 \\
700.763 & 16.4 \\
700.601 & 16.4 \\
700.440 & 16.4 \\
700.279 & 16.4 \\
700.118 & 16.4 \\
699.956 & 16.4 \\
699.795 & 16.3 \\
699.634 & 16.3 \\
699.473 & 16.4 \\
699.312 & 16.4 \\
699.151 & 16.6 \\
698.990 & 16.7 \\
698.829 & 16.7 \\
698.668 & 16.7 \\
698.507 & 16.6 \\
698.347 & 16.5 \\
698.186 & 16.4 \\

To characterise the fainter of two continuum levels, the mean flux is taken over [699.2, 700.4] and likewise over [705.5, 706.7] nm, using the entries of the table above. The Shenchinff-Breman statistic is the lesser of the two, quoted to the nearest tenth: 16.1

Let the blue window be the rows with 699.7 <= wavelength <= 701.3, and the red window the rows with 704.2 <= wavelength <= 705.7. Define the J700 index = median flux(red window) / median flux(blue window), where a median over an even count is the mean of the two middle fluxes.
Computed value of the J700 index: 1.018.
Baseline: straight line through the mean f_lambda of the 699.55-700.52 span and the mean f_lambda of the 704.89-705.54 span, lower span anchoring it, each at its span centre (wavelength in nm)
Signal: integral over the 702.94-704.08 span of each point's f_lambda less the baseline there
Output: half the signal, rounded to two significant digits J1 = 0.12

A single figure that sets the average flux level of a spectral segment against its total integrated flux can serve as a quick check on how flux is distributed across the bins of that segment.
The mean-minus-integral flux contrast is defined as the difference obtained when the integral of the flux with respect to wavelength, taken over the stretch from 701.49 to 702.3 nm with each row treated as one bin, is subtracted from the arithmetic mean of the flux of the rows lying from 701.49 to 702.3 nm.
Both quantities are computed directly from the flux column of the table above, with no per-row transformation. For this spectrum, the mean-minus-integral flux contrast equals 3.1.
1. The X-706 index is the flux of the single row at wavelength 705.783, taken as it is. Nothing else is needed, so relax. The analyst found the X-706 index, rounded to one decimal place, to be 16.1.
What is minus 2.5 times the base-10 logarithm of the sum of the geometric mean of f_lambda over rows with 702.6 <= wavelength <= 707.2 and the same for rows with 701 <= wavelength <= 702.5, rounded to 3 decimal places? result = -3.792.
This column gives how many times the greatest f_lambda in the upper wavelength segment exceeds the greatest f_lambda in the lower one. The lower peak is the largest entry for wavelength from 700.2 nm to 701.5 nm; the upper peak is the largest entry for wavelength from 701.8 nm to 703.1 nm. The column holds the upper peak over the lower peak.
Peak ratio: 1.02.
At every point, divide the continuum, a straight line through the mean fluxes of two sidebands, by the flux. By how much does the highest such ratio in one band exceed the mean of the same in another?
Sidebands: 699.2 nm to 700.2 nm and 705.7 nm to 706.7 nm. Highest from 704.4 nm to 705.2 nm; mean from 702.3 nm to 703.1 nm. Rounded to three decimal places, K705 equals -0.003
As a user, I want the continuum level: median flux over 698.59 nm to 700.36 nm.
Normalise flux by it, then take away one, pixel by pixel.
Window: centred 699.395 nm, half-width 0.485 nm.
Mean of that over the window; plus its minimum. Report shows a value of -0.003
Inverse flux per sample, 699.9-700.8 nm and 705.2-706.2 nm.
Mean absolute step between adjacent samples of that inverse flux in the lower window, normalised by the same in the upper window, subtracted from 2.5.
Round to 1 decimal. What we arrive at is 2.5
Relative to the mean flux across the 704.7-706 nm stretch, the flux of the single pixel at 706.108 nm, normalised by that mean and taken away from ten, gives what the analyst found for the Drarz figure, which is 9.02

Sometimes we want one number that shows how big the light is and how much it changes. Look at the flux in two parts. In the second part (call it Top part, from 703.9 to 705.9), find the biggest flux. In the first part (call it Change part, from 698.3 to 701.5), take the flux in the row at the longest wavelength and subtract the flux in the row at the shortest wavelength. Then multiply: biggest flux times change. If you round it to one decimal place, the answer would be -1.7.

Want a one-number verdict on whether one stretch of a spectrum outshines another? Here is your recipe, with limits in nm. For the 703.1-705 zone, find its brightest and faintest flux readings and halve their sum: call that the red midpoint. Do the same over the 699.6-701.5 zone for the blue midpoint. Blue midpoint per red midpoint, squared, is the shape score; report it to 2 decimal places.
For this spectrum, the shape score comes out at 0.96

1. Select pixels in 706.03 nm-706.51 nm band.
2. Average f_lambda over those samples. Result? 16.1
